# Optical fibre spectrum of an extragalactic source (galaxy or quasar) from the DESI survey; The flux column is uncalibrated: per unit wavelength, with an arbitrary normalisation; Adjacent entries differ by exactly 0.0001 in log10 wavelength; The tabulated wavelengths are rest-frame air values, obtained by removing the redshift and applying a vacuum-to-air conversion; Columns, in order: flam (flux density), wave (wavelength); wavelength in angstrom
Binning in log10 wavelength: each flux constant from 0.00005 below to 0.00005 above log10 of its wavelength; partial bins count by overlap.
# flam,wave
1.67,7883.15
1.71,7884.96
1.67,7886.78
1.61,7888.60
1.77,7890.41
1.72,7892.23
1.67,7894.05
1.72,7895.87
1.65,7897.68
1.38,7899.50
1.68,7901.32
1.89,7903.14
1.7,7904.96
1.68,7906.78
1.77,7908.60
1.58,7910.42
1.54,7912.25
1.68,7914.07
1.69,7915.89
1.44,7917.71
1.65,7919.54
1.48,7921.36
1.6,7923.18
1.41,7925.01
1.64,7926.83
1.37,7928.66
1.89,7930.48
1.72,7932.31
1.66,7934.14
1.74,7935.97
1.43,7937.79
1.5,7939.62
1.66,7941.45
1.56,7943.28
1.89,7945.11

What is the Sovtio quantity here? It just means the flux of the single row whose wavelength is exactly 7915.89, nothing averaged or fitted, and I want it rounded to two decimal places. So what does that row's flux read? 1.69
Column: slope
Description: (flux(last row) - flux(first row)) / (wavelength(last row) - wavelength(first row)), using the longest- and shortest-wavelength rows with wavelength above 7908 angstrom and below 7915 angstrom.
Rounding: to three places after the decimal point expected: -0.016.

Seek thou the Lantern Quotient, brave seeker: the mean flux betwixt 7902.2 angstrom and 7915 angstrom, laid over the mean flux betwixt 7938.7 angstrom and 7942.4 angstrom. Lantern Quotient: 1.07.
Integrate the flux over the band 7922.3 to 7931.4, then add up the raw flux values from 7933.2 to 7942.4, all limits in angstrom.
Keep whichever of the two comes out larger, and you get 14.4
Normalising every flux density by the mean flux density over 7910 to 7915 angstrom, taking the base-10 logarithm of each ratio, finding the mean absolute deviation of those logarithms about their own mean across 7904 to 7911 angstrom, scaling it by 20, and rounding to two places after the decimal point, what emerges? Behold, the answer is 0.27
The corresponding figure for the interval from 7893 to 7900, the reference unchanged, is 0.64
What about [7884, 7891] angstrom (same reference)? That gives 0.26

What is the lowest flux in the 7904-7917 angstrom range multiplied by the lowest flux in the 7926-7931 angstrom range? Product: 2.11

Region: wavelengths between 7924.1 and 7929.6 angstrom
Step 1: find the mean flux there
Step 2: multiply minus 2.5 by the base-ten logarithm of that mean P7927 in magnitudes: -0.42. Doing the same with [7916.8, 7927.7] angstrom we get -0.47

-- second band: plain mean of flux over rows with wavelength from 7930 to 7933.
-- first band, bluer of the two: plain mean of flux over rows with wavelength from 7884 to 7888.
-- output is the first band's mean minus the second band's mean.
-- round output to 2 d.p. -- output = -0.11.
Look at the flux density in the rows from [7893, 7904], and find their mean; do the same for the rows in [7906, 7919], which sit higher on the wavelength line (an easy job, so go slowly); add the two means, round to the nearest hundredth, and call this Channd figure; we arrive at 3.29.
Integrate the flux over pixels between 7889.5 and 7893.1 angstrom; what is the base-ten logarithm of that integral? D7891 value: 0.80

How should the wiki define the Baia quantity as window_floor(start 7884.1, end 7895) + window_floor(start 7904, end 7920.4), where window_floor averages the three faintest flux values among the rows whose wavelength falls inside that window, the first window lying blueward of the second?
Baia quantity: 3.17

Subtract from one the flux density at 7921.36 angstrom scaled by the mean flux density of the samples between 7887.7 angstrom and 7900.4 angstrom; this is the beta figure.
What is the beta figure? 0.10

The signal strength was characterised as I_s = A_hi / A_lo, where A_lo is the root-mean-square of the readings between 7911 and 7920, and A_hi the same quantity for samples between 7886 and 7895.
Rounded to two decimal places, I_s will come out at 1.05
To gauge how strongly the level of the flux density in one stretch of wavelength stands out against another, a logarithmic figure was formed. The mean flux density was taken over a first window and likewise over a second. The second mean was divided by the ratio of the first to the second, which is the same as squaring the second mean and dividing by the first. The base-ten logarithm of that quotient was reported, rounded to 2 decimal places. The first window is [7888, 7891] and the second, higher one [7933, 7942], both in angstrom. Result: 0.18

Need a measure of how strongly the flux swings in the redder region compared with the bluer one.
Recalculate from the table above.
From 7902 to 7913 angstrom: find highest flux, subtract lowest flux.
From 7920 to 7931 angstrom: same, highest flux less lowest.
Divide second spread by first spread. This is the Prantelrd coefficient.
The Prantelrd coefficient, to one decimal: 1.5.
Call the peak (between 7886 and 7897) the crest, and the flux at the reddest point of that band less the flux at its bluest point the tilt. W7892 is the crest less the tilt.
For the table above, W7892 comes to 1.72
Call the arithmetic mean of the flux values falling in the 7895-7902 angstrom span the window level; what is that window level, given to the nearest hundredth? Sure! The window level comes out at 1.61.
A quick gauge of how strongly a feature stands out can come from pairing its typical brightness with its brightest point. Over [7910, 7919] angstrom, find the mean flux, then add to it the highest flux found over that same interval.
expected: 3.3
